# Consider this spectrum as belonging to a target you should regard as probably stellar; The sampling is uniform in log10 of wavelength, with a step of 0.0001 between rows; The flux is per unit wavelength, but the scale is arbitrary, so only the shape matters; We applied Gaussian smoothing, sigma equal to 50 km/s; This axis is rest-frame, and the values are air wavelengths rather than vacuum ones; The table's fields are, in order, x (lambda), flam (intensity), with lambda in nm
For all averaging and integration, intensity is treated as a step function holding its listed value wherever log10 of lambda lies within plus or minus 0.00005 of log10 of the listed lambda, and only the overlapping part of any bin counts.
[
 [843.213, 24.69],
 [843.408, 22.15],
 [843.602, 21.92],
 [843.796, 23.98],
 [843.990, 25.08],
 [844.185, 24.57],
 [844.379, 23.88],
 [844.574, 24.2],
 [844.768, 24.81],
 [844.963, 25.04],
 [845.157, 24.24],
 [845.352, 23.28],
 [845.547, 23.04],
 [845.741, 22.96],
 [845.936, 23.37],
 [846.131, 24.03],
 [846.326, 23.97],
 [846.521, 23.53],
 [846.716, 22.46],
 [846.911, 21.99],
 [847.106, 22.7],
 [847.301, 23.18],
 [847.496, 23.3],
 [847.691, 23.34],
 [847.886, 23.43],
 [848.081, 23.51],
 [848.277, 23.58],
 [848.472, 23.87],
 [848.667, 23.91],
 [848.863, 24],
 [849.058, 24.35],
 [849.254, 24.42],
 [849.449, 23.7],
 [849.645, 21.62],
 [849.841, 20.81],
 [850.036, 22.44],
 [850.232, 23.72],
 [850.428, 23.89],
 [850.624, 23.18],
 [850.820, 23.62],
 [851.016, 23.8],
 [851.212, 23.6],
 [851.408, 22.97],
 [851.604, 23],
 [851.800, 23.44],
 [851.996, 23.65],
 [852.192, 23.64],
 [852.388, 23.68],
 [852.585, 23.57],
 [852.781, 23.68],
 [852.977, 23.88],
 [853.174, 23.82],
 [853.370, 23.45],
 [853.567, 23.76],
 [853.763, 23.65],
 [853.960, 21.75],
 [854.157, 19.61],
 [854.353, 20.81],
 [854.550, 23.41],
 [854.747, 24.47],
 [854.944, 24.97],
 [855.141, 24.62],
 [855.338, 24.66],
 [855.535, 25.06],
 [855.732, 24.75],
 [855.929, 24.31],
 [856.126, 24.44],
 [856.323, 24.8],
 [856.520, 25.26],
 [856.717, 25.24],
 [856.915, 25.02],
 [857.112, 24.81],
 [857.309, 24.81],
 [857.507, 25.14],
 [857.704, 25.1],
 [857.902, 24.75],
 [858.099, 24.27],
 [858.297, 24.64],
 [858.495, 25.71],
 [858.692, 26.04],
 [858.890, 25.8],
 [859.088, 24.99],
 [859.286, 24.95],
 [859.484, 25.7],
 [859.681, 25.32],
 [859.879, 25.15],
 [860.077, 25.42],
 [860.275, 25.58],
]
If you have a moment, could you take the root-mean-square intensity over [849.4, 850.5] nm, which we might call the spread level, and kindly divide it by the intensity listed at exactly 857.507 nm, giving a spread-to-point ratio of 0.90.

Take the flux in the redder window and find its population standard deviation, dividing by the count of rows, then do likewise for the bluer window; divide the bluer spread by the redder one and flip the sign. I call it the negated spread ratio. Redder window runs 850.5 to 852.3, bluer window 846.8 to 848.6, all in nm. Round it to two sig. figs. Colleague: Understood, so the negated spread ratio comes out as -1.8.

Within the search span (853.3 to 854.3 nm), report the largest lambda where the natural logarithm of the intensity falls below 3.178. 854.157 nm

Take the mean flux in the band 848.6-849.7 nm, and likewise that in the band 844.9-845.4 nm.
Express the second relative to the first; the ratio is 1.02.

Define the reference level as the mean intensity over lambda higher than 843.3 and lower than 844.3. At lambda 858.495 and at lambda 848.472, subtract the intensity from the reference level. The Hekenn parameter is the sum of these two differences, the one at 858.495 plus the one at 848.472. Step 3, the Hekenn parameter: -2.5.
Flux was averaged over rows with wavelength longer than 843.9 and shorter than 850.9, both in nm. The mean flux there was 23.5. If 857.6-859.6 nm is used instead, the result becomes 25.2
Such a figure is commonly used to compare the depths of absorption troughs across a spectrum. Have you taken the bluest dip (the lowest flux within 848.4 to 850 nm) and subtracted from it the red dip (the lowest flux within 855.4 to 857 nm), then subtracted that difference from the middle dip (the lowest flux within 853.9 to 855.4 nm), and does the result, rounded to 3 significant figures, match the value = 23.1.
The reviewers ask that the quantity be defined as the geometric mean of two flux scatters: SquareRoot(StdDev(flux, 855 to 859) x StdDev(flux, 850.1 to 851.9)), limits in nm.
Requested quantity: 0.4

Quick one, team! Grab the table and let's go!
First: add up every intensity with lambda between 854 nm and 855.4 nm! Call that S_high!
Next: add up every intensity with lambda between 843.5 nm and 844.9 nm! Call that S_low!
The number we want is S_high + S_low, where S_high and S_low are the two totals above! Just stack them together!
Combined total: 331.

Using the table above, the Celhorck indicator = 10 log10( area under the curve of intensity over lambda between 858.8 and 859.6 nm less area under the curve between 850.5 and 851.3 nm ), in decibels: 2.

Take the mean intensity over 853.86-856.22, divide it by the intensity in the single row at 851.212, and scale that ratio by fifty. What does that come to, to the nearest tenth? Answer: 49.9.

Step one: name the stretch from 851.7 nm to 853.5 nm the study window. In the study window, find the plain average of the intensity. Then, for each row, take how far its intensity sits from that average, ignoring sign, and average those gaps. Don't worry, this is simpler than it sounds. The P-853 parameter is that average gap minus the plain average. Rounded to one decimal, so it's -23.5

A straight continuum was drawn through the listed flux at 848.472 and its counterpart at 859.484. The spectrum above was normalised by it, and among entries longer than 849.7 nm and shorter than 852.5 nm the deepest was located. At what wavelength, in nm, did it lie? 849.841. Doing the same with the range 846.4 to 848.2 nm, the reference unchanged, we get 846.911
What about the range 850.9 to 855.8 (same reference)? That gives 854.157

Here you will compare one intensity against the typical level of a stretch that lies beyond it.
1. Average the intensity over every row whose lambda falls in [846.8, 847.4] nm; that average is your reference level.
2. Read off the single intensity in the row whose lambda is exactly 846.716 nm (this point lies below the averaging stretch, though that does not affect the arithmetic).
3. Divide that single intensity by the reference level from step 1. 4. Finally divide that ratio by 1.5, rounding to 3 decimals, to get 0.662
